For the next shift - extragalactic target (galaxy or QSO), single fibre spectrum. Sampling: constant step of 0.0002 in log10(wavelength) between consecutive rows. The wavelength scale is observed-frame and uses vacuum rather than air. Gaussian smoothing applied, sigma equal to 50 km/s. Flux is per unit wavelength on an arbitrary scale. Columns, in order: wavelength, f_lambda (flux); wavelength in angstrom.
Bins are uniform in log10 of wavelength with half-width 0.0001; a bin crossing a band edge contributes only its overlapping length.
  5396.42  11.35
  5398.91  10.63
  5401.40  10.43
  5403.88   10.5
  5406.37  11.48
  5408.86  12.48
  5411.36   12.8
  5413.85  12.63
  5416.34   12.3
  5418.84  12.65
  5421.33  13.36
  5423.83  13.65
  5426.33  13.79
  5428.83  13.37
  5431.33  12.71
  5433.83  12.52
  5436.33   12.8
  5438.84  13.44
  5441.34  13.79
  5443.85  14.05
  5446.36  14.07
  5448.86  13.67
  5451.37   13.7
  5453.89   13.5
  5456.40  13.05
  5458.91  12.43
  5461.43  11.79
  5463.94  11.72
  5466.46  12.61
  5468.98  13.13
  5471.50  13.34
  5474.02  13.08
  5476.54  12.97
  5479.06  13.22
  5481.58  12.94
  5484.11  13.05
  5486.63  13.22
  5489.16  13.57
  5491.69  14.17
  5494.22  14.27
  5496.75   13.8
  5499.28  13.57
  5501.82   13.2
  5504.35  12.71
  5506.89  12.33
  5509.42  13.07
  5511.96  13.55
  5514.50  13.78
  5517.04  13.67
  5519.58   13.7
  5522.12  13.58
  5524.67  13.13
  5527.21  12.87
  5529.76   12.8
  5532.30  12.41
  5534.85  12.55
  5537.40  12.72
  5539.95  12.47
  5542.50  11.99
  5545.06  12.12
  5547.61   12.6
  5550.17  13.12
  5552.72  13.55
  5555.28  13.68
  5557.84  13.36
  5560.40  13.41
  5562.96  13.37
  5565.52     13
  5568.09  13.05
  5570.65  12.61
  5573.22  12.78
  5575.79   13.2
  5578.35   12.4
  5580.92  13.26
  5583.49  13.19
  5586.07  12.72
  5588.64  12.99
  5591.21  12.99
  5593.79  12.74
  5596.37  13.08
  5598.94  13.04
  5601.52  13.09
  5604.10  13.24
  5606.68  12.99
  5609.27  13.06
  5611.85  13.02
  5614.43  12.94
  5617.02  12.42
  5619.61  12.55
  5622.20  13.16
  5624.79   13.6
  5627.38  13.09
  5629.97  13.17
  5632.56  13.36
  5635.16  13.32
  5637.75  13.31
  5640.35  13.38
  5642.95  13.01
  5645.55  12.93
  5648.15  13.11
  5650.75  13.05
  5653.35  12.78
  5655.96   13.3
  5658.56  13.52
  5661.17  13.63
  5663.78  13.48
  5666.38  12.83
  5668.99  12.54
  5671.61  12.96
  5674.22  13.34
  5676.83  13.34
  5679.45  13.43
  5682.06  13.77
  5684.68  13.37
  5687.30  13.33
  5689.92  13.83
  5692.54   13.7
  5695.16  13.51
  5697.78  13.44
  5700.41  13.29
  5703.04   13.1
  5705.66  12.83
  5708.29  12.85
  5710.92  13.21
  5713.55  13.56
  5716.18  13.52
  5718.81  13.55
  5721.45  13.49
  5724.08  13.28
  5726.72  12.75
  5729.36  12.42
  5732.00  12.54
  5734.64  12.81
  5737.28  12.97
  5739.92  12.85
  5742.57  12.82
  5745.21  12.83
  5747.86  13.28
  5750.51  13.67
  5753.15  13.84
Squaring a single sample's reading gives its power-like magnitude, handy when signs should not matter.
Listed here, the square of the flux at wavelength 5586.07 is 162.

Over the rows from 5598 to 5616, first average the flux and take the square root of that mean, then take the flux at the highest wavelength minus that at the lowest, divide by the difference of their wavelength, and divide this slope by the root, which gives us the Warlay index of -0.002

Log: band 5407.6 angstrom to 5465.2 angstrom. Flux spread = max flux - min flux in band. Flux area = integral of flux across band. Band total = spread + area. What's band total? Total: 754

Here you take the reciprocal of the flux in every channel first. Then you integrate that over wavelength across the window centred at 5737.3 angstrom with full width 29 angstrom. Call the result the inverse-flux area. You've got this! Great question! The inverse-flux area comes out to 2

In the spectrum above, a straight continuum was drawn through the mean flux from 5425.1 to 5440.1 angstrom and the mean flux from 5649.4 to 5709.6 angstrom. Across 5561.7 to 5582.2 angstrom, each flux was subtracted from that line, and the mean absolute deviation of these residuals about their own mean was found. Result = 0.27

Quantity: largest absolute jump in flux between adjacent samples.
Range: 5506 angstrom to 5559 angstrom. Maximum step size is 0.74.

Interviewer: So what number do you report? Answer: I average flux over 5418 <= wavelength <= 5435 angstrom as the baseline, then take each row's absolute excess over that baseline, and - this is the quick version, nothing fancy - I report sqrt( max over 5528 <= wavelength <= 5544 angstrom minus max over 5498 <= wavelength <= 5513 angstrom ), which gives 0.58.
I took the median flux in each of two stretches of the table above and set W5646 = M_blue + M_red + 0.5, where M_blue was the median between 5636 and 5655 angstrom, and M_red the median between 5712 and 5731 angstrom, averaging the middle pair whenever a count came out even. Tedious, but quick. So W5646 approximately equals 27.0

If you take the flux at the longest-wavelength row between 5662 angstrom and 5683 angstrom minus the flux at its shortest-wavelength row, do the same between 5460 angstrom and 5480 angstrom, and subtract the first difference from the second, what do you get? 1.1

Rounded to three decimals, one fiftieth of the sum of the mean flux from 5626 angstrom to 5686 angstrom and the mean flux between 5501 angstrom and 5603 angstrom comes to 0.524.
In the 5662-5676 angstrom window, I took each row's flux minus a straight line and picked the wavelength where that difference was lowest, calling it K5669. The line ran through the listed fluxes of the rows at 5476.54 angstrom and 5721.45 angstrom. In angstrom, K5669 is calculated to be 5668.99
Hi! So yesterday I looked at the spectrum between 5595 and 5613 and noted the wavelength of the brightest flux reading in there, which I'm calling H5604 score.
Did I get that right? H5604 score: 5604.10 angstrom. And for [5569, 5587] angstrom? 5580.92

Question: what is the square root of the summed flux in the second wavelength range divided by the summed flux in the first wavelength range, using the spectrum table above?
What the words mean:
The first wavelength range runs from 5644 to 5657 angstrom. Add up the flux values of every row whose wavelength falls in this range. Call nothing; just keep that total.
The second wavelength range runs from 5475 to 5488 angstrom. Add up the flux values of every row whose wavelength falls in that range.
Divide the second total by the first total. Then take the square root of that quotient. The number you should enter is 1.00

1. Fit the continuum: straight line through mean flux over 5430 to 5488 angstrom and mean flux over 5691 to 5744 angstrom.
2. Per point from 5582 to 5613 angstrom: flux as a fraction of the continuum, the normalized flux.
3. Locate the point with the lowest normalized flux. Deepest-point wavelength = 5586.07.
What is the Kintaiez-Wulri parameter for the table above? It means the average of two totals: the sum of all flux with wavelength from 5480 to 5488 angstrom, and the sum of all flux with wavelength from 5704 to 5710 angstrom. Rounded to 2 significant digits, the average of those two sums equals 32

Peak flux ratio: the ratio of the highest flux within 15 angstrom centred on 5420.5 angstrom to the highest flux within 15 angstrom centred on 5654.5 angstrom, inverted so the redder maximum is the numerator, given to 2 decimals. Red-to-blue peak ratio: 0.99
